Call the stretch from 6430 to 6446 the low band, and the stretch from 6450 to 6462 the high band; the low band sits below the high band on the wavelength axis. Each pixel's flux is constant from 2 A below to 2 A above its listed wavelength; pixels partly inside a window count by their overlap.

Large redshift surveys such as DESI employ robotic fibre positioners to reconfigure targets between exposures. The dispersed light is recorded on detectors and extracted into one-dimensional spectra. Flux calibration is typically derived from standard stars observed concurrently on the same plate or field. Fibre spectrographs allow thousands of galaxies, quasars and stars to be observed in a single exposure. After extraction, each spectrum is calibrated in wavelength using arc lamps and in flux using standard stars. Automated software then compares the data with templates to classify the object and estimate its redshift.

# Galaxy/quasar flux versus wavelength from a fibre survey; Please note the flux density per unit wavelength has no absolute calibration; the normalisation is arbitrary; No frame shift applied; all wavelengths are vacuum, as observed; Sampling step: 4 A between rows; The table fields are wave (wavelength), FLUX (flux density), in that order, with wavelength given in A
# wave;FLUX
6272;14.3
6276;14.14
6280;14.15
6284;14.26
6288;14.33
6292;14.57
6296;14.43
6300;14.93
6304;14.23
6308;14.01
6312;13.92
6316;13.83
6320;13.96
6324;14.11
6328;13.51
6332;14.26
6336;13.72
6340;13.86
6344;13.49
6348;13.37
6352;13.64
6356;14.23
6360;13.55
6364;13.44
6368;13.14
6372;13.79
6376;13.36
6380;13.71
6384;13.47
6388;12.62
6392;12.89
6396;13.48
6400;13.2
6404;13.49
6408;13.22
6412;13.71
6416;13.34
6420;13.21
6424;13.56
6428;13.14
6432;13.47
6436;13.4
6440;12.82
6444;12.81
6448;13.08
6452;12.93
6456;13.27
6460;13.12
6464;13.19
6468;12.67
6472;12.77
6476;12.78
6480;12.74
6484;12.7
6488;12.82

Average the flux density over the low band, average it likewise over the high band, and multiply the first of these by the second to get 172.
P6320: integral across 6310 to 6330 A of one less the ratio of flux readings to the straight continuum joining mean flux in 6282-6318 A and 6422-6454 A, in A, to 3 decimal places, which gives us 0.354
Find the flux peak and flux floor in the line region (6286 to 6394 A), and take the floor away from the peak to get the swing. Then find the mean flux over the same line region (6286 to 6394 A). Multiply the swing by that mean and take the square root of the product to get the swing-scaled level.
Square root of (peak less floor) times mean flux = 5.6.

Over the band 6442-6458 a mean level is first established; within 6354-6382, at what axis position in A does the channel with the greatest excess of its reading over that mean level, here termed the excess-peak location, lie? 6356 A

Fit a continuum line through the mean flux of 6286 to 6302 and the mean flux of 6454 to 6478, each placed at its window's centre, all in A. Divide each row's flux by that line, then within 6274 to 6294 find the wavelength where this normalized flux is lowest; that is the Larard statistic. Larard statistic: 6276 A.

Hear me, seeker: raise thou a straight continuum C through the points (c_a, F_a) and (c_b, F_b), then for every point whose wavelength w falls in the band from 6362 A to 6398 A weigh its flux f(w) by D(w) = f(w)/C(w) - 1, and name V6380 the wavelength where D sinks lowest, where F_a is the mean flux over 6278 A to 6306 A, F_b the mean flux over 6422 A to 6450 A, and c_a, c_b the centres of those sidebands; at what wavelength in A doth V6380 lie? 6388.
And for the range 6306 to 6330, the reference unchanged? 6328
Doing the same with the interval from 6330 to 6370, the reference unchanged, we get 6368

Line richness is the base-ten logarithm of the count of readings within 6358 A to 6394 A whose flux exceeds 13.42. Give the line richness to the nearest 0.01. 0.70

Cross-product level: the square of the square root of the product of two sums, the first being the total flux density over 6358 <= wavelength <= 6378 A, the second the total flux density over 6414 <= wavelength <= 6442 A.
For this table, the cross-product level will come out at 6253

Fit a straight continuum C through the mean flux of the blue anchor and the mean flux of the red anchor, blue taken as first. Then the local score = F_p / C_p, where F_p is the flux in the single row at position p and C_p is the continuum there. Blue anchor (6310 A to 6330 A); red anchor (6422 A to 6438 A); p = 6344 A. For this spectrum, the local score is 0.980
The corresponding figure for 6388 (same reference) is 0.930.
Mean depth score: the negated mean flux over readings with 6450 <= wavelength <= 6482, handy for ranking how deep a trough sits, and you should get -12.9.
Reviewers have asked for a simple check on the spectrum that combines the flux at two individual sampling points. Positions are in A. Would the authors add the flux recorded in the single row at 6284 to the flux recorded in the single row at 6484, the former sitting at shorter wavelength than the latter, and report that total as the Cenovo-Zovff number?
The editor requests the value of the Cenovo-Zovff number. 27.0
